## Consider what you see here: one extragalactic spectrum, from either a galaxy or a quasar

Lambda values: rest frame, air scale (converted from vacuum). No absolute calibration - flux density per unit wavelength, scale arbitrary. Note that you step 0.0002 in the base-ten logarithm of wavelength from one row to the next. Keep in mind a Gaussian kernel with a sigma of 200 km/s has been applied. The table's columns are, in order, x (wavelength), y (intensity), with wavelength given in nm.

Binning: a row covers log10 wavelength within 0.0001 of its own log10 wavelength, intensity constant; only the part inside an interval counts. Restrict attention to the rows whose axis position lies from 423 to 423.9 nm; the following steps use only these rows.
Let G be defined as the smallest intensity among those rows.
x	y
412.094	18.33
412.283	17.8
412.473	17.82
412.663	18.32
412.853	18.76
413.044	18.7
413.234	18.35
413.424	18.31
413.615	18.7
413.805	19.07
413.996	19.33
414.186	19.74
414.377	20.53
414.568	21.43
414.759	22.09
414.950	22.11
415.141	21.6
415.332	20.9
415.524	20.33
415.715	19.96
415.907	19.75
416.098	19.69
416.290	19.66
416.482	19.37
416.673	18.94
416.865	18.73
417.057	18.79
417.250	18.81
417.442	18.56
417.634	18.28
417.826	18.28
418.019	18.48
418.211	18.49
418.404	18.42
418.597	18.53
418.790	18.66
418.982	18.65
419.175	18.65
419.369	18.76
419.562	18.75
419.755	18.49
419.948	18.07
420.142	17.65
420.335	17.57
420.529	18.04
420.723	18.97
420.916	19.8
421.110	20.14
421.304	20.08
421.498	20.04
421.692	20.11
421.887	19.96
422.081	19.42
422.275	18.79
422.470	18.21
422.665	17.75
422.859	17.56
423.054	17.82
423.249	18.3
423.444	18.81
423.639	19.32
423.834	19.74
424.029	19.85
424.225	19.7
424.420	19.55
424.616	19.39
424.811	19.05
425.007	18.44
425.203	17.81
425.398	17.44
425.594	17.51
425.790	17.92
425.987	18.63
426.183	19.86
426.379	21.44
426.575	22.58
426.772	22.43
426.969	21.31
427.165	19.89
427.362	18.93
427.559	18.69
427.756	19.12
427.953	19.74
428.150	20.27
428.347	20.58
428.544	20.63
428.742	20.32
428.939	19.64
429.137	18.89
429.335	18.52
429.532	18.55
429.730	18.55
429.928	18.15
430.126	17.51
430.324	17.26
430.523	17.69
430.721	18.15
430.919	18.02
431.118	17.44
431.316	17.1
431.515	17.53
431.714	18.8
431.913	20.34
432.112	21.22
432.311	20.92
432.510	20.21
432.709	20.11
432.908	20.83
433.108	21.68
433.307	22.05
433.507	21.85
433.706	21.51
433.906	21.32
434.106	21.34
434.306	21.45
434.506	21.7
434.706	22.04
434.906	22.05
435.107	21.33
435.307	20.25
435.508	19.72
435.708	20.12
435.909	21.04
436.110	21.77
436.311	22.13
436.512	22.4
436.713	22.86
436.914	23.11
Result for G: 17.82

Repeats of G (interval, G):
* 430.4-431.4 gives 17.1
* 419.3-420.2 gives 17.65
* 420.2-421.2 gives 17.57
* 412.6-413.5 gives 18.31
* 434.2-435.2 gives 21.33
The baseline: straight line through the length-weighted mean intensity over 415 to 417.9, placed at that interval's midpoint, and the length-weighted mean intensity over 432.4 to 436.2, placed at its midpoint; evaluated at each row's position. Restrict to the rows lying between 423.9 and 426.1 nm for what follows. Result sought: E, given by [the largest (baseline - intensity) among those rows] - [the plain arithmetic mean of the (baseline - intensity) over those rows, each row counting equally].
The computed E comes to 1.26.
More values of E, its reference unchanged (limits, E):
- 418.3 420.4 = 0.90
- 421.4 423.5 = 1.27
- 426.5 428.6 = 1.69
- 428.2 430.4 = 1.80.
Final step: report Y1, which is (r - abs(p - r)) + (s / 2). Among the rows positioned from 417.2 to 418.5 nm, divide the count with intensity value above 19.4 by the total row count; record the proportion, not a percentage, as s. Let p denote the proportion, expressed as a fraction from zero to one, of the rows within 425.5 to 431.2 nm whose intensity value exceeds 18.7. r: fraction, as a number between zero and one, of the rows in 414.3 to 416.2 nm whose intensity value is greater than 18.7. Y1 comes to 0.5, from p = 0.52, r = 1.0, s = 0.0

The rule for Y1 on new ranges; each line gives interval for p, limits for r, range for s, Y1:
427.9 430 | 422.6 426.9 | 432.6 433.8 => 1.0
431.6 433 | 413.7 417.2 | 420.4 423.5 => 1.2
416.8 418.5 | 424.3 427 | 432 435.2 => 0.8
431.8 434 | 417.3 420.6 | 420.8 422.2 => -0.3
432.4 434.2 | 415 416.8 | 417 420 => 1.0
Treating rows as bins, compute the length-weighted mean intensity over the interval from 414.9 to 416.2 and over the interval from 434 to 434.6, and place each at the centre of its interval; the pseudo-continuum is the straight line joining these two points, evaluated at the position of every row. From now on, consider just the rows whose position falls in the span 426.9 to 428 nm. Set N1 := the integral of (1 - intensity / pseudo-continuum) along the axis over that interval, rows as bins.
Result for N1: 0.08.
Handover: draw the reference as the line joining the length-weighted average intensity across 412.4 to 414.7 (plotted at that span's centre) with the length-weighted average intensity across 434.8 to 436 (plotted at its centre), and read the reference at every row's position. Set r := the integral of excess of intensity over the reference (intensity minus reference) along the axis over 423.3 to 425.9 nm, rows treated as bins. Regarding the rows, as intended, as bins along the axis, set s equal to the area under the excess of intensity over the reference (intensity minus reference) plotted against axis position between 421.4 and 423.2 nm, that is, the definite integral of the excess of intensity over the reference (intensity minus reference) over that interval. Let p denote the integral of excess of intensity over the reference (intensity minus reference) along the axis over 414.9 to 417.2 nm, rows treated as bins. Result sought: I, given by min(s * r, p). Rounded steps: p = 1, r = -3.0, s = -2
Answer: 1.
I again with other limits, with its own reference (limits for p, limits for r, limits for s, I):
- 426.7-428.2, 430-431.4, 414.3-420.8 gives 0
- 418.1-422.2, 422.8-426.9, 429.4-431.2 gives -3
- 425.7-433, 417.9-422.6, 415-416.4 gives -7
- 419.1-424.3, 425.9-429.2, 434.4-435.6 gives -4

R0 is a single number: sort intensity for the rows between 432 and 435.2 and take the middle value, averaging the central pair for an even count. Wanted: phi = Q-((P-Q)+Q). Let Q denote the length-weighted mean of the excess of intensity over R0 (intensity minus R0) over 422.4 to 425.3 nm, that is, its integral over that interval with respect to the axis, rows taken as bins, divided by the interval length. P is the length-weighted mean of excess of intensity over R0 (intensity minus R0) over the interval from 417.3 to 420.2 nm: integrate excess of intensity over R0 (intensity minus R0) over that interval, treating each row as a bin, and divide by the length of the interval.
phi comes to 0.3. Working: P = -2.9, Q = -2.64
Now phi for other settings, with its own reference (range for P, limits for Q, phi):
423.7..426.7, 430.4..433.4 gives 0.2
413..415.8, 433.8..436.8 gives 1.3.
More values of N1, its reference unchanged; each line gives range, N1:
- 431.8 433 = 0.05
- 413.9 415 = -0.02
